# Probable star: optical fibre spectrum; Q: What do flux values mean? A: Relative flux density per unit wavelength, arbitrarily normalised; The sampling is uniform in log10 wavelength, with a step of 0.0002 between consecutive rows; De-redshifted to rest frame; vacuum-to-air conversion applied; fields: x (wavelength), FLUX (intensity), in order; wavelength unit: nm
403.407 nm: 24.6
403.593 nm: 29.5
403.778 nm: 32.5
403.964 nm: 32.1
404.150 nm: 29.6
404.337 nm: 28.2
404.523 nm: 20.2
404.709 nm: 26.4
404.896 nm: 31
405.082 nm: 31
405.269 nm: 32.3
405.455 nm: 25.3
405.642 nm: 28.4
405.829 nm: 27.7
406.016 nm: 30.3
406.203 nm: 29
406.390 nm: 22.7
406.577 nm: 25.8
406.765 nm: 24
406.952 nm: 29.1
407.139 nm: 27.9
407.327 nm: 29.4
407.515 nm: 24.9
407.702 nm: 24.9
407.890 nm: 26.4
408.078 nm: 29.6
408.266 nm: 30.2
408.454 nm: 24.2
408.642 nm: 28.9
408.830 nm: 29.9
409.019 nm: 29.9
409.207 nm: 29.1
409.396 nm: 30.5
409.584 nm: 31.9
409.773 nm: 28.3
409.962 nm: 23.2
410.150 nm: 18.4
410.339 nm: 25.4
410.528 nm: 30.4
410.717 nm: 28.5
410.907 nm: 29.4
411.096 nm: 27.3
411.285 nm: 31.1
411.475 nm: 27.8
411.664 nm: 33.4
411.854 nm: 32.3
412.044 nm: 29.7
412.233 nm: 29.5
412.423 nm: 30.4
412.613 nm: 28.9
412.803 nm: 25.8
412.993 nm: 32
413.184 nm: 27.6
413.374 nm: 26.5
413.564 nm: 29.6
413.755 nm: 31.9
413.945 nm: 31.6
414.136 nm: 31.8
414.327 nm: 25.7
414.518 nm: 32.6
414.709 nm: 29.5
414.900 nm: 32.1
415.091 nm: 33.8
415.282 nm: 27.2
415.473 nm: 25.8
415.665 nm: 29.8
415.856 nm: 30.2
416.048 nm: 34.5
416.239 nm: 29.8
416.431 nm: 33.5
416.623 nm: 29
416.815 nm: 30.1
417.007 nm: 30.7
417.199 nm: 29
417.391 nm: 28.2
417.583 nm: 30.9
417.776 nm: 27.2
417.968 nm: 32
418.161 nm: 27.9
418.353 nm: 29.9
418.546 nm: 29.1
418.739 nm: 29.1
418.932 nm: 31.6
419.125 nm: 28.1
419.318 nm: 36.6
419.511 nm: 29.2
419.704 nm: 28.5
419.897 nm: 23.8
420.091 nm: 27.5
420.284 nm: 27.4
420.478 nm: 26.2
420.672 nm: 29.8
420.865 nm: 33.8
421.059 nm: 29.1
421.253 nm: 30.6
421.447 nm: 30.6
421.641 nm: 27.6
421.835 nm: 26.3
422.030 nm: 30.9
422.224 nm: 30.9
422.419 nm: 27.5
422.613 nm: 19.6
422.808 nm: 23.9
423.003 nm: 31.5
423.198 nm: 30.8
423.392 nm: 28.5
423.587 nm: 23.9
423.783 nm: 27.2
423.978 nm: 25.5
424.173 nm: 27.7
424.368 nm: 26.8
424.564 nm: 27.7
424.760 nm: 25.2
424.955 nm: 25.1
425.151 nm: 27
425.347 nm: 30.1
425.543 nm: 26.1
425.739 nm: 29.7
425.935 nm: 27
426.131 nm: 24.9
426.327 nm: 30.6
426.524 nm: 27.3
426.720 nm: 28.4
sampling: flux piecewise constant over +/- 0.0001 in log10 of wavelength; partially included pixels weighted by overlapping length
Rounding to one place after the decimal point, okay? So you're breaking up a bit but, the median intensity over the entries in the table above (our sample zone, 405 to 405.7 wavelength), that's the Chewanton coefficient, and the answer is 29.7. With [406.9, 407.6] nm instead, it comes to 28.5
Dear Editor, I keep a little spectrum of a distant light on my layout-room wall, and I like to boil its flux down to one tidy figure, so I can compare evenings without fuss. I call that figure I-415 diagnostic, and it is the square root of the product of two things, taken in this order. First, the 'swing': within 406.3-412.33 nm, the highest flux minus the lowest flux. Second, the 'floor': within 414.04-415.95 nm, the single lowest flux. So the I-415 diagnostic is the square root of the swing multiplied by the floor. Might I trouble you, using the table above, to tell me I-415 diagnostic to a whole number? 20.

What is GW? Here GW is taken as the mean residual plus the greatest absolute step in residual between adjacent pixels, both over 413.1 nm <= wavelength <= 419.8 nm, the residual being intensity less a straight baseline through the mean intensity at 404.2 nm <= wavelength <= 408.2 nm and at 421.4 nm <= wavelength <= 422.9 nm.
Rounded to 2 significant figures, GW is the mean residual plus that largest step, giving 11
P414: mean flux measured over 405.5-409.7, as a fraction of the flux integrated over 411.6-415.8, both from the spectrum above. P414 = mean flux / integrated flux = 0.223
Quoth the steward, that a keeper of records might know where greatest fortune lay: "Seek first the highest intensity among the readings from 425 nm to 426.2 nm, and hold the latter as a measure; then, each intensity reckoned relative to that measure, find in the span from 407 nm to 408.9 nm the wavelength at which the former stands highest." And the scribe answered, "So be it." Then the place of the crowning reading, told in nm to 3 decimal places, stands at 408.266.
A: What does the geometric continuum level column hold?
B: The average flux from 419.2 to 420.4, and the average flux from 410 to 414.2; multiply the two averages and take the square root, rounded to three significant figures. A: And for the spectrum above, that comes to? 28.9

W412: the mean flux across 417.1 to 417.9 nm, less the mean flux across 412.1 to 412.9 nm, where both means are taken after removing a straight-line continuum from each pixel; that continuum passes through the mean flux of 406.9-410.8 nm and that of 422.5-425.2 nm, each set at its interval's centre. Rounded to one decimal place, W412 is 0.6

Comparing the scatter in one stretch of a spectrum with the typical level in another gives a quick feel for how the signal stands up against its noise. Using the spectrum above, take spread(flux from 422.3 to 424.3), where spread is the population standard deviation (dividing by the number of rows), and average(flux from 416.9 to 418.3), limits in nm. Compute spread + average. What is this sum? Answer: 32.8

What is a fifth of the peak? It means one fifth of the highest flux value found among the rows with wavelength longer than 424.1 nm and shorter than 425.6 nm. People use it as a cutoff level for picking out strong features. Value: 6.02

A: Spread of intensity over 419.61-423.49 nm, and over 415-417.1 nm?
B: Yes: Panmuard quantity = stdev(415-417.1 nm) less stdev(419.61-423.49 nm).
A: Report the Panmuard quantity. -0.6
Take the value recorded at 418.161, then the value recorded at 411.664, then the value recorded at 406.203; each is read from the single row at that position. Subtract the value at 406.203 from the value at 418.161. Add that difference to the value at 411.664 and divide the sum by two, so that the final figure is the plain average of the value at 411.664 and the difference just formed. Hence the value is 16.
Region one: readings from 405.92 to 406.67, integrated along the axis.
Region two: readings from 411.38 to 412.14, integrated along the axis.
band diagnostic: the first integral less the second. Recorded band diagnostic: -3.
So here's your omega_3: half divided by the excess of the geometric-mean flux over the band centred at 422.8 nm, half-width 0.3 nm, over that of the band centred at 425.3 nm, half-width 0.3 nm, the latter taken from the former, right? -0.2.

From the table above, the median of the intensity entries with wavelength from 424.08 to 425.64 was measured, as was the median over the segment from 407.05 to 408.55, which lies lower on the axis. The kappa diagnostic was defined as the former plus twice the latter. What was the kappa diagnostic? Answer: 81.2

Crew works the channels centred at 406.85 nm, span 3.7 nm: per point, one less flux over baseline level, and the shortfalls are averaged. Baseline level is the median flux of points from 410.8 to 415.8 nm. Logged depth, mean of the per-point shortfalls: 0.07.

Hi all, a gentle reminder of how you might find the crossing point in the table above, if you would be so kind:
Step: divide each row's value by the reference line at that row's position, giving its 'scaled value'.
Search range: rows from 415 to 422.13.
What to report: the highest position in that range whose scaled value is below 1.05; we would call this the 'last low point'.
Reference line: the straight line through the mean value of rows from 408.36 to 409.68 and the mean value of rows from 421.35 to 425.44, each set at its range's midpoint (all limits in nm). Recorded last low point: 421.835 nm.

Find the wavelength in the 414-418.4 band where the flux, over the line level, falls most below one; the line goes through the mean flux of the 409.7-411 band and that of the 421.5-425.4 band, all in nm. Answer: 414.327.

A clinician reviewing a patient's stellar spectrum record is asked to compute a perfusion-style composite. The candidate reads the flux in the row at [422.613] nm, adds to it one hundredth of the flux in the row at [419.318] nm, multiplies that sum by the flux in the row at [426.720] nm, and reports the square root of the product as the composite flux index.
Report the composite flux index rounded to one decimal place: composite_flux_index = 23.8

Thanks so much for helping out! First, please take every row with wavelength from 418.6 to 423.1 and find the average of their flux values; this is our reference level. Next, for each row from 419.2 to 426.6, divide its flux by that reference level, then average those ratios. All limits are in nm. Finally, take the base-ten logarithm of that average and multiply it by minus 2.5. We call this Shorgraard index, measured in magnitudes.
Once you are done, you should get 0.028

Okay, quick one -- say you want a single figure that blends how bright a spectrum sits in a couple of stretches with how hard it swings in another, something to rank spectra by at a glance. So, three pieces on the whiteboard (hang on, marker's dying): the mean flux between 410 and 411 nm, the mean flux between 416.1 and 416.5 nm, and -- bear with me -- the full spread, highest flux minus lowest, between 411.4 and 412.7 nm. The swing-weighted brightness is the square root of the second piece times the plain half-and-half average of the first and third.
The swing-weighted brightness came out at 22.5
